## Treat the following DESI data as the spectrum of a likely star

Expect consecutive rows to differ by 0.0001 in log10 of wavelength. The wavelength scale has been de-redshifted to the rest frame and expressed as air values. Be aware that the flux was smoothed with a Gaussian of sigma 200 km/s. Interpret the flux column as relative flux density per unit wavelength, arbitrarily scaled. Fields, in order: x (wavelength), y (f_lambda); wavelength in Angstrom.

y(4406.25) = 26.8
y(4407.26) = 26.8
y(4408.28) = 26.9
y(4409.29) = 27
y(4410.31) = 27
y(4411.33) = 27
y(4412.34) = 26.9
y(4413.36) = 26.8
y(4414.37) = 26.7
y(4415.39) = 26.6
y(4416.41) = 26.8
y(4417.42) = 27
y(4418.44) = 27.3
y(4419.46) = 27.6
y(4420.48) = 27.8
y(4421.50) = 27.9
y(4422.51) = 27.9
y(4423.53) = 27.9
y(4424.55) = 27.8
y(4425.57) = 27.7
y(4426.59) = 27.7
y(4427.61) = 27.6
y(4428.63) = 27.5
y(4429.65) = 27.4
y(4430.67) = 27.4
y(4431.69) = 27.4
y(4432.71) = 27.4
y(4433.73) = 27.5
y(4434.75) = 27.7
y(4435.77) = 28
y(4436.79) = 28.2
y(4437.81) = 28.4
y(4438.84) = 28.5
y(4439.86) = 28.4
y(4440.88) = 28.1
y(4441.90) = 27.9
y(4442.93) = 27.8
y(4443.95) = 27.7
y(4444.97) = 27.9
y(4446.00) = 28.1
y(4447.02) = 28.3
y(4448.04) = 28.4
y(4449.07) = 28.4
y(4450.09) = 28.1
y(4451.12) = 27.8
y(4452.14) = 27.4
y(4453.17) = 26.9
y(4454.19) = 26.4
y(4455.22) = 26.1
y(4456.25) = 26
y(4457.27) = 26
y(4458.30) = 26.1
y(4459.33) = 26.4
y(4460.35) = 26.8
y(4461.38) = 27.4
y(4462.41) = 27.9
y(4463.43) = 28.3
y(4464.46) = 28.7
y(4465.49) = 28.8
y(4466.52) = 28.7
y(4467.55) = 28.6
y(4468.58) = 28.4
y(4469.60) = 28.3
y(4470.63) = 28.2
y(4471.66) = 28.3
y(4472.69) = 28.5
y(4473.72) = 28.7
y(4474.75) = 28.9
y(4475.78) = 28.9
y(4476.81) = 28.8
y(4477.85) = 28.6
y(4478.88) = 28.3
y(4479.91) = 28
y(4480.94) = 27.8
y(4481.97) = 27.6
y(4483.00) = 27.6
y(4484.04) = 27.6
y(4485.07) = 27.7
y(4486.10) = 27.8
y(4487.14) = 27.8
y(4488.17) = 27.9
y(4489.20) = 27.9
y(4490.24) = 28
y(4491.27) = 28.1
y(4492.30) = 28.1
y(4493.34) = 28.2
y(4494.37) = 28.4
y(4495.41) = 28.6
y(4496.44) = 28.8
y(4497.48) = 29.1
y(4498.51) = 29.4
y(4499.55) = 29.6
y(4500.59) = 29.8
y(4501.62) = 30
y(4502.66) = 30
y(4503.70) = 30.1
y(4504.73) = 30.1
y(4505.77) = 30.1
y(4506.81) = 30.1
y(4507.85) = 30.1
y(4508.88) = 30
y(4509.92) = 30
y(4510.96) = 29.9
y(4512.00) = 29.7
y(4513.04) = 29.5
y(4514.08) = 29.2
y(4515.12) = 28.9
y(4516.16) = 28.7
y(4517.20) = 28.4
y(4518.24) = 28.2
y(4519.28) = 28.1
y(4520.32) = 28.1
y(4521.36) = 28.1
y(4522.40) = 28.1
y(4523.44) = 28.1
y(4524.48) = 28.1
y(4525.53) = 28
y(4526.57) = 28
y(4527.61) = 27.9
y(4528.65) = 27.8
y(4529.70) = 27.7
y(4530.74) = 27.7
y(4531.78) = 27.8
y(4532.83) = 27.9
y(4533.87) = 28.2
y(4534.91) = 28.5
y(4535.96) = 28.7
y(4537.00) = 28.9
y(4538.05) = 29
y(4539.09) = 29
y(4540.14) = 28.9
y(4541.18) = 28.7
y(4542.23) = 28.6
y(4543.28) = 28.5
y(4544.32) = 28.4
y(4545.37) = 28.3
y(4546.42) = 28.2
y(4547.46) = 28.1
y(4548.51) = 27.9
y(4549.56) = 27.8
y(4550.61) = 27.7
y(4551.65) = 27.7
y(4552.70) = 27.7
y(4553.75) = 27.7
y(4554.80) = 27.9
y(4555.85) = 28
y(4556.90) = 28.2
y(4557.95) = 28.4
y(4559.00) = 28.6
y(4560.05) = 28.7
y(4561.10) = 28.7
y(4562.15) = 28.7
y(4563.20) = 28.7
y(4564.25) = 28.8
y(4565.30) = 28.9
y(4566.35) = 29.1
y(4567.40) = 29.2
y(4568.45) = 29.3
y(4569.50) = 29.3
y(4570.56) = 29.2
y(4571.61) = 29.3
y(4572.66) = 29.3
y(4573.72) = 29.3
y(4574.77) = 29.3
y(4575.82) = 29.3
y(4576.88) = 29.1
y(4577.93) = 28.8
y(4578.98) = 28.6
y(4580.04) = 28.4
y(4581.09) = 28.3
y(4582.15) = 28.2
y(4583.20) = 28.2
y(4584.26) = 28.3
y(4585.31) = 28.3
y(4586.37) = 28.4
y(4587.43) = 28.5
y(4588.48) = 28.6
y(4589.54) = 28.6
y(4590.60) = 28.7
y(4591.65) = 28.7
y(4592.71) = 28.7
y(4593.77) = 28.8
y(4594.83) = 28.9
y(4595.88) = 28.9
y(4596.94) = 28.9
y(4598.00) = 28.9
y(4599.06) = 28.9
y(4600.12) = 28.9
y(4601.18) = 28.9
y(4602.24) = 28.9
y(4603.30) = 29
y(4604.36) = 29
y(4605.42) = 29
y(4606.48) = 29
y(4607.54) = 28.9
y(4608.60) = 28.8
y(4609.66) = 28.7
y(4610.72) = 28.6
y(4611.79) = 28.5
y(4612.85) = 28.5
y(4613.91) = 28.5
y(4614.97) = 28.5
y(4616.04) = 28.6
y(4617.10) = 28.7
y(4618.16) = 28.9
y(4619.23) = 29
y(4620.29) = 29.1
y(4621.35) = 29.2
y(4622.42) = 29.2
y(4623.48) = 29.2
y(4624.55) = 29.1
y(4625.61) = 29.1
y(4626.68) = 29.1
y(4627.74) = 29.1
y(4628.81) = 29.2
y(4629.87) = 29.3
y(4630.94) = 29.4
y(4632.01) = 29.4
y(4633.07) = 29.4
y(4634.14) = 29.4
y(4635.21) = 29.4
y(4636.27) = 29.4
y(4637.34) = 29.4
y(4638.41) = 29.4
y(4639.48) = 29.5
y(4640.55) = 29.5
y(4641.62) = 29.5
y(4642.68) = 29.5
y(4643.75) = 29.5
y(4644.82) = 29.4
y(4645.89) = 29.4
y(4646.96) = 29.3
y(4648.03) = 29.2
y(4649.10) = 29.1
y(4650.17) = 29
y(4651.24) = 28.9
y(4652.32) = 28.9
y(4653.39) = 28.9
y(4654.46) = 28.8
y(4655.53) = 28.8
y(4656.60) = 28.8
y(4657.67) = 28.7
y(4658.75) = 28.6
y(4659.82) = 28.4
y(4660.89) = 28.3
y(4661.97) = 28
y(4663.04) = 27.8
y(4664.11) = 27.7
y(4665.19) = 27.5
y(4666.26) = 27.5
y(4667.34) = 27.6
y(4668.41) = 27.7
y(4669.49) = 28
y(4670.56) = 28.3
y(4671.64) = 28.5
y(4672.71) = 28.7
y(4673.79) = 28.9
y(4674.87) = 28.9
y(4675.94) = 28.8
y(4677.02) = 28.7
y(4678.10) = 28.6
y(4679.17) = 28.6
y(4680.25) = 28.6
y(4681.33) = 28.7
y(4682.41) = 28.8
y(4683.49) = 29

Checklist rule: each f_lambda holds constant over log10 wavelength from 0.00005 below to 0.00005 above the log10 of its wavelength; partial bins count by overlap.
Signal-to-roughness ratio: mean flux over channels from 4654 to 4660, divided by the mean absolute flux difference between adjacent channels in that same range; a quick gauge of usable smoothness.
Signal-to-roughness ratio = 359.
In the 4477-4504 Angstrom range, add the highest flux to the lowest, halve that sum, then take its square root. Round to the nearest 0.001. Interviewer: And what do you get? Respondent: 5.371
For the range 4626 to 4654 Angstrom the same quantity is 5.404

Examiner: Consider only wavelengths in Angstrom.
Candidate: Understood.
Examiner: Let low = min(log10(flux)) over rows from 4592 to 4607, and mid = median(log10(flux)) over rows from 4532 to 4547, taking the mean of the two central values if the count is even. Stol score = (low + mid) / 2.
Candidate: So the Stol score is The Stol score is 1.46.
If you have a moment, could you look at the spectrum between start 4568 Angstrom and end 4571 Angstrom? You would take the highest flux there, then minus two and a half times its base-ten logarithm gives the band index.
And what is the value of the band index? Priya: -3.67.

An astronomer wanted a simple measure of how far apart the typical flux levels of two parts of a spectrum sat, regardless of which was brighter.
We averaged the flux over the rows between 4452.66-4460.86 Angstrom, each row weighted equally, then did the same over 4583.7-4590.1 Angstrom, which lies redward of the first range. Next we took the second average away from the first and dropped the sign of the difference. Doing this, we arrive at 2.1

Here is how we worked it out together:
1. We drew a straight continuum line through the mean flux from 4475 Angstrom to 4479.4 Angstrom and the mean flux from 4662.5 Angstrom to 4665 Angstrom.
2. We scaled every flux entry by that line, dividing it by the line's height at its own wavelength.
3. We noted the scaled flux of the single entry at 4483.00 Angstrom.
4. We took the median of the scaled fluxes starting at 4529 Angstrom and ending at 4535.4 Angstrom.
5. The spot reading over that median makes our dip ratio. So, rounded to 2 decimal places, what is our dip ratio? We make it 0.98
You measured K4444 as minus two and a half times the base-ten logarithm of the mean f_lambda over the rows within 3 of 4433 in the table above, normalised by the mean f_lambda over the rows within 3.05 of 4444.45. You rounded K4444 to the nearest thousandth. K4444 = 0.015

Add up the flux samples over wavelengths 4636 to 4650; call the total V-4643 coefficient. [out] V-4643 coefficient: 382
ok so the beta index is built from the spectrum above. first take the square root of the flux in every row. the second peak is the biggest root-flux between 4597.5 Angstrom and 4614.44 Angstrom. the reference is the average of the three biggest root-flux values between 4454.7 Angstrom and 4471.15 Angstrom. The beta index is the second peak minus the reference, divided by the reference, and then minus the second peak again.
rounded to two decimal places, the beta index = -5.38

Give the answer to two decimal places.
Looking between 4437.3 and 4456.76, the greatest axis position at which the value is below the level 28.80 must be 4456.25 Angstrom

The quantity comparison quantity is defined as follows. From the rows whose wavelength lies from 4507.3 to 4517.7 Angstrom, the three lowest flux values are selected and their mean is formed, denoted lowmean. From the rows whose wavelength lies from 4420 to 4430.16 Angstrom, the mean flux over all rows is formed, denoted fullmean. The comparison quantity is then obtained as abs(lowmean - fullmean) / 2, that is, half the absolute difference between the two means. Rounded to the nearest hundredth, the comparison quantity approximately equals 0.47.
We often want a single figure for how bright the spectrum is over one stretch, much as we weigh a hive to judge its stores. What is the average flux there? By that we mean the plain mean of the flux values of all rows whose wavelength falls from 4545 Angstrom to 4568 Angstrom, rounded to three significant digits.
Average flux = 28.3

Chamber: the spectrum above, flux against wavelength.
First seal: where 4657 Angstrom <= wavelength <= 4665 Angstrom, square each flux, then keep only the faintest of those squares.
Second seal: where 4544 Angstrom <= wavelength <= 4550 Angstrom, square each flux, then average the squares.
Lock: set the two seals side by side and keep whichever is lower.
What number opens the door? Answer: 767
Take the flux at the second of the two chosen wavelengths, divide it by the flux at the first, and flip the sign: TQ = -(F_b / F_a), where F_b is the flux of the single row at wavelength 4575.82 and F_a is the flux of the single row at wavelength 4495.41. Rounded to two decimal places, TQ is -1.02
